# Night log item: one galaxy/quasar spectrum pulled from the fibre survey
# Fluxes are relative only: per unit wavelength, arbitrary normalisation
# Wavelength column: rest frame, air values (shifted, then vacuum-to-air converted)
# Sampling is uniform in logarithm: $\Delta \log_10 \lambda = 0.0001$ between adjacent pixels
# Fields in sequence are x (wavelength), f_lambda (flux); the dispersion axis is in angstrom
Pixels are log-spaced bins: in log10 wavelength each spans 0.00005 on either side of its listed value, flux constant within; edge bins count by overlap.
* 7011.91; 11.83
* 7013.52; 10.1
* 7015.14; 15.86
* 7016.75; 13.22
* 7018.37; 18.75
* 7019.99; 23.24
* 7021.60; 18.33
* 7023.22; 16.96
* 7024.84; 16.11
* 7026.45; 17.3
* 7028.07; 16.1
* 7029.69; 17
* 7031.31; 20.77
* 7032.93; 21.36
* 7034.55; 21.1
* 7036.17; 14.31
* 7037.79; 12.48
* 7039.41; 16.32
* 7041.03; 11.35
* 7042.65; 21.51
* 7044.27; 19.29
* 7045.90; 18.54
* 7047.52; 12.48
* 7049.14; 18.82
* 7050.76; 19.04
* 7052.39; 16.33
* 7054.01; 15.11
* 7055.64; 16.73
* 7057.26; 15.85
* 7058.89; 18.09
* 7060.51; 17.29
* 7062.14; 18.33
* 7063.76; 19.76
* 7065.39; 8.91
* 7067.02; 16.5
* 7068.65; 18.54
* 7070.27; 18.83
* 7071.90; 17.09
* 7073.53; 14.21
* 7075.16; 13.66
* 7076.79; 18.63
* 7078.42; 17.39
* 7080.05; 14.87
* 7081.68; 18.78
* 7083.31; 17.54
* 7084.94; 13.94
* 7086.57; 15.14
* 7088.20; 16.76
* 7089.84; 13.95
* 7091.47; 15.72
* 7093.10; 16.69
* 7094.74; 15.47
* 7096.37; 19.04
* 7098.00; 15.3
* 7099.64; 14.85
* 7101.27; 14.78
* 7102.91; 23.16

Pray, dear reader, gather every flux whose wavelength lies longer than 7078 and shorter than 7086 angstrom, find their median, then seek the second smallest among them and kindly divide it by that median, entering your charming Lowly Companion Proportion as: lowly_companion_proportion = 0.86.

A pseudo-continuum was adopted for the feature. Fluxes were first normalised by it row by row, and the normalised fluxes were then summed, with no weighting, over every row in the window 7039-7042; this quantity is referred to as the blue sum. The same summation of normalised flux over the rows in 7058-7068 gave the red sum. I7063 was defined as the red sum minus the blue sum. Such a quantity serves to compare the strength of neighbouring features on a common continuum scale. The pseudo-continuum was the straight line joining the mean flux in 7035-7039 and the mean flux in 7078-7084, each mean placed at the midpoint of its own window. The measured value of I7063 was 4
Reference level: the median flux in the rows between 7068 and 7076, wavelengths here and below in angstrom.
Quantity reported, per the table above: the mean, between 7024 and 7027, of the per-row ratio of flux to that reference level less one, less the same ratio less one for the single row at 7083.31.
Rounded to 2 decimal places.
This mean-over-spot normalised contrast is -0.05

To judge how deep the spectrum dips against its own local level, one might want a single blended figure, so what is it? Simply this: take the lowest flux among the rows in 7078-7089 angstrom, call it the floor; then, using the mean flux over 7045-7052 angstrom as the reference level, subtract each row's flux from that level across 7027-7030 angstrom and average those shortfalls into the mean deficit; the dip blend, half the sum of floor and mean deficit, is 7.3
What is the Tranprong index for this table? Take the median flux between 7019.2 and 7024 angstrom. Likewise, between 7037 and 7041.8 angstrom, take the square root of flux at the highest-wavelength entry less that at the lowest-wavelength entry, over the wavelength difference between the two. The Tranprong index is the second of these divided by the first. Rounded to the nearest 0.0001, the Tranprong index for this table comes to -0.0028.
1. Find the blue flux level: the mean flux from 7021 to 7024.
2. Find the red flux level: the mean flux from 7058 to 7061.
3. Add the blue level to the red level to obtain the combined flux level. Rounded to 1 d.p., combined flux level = 35.3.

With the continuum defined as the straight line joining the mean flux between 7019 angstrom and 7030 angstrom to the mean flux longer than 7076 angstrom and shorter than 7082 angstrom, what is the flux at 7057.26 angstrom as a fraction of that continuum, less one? -0.10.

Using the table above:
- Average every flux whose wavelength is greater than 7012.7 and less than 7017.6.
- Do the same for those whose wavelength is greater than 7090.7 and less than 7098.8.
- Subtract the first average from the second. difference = 3.4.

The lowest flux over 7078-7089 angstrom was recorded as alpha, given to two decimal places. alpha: 13.94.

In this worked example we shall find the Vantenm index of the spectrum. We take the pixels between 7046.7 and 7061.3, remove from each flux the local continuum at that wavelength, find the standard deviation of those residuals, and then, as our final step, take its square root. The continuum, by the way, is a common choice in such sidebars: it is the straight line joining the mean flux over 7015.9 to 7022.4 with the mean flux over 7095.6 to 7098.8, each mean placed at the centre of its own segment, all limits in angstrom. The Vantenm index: 1.4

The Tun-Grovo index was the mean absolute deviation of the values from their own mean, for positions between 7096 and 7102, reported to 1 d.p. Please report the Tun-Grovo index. 1.5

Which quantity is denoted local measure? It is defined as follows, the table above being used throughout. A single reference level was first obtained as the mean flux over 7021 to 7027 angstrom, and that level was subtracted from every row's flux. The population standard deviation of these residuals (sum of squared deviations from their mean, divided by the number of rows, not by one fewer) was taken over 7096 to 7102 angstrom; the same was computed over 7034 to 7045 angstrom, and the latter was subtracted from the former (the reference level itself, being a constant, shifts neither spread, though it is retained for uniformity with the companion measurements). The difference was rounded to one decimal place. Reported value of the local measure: -2.0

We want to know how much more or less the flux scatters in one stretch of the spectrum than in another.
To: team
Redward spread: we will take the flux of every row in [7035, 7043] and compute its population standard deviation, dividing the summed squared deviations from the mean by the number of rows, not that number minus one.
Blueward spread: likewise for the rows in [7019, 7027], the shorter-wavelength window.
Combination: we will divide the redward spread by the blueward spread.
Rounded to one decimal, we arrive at 1.4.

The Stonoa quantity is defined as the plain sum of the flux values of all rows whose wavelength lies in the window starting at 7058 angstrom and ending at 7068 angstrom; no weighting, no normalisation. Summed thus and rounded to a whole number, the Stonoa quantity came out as 99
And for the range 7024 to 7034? 109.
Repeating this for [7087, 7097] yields 98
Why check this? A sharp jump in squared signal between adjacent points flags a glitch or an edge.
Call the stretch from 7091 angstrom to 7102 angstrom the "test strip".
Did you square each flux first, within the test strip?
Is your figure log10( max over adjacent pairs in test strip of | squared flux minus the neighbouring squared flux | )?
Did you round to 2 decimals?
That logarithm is 2.11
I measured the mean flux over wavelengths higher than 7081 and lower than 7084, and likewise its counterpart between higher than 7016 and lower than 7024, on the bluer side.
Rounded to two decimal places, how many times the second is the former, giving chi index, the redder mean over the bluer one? 1.00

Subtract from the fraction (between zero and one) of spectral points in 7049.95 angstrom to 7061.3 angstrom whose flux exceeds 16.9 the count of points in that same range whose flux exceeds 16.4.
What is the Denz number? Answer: -3.6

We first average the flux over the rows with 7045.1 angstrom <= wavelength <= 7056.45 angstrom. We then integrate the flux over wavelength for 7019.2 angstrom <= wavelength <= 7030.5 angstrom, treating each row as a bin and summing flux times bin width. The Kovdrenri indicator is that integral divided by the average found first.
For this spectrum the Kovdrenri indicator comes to 12.1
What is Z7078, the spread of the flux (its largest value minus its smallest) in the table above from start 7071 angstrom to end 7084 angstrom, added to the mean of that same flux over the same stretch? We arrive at 21.6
